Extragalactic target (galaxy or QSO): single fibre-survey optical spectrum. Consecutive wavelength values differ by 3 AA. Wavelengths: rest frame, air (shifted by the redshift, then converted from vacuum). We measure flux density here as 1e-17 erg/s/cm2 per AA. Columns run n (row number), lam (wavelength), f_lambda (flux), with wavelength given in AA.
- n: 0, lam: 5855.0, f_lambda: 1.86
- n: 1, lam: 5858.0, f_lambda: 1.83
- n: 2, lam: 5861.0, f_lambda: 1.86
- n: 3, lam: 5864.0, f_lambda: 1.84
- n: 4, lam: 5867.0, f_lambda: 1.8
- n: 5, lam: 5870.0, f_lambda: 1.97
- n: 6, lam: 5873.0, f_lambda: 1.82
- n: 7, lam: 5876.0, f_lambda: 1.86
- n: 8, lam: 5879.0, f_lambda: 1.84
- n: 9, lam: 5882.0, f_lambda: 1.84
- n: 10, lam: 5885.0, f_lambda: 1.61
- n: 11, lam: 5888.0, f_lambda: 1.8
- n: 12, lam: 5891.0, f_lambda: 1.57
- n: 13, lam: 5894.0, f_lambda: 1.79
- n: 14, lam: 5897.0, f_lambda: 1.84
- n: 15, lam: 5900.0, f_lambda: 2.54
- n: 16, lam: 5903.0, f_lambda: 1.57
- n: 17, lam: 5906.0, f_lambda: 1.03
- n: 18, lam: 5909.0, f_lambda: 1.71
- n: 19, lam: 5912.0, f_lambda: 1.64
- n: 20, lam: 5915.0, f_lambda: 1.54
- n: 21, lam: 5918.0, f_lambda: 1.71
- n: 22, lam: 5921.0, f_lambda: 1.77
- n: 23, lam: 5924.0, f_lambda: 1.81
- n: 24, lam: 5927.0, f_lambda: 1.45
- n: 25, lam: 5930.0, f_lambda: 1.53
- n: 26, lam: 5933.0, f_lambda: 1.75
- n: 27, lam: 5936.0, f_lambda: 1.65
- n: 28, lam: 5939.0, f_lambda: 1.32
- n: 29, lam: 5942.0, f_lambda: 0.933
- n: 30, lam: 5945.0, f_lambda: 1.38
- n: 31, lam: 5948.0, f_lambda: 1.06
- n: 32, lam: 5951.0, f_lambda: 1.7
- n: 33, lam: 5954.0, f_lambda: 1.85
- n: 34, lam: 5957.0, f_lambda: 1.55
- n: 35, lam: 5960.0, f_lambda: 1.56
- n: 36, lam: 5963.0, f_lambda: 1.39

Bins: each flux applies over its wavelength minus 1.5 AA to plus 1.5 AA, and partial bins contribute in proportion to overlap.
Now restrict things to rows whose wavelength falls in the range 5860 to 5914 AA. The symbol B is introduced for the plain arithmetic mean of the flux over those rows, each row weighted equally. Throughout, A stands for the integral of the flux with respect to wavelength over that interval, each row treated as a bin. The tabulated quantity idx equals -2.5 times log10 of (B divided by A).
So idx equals 4.33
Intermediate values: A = 96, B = 1.8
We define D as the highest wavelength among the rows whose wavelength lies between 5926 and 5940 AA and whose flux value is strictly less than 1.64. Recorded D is 5939.0 AA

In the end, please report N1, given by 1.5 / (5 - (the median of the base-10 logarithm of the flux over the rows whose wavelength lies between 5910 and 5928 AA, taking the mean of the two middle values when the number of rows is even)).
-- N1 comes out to 0.314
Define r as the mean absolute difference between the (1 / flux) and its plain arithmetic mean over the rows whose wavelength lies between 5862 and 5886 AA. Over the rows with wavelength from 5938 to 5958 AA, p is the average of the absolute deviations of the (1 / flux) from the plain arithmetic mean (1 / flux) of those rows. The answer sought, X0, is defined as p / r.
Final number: 8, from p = 0.15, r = 0.019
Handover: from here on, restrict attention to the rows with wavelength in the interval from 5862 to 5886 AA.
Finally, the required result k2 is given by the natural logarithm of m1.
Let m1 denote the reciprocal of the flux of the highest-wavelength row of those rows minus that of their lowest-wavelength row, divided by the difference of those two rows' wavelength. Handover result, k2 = -5.6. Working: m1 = 0.004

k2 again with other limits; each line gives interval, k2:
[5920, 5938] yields -5.9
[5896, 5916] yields -5.1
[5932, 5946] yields -4.4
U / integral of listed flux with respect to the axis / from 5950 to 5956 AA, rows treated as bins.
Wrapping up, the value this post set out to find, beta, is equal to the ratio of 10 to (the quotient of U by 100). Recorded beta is 95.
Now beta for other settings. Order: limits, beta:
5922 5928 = 101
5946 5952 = 123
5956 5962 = 108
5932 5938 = 100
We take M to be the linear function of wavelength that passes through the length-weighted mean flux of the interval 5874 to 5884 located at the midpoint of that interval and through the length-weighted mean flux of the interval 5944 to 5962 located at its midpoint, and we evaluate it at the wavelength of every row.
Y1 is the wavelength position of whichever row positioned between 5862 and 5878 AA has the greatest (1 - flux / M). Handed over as 5867.0 AA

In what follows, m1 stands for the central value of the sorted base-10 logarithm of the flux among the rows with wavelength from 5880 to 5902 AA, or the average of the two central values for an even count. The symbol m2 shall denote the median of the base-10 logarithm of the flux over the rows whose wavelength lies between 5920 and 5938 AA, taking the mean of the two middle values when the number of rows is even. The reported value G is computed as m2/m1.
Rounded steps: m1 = 0.26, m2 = 0.23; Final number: 0.90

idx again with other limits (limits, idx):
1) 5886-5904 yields 3.14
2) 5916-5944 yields 3.62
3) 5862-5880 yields 3.14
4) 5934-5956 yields 3.36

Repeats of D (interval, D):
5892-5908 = 5906.0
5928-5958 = 5957.0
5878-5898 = 5891.0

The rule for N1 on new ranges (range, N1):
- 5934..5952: 0.308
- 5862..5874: 0.317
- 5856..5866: 0.317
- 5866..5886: 0.317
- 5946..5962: 0.312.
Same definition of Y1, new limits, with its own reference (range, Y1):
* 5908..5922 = 5915.0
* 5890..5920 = 5906.0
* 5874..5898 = 5891.0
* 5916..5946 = 5942.0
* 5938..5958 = 5942.0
